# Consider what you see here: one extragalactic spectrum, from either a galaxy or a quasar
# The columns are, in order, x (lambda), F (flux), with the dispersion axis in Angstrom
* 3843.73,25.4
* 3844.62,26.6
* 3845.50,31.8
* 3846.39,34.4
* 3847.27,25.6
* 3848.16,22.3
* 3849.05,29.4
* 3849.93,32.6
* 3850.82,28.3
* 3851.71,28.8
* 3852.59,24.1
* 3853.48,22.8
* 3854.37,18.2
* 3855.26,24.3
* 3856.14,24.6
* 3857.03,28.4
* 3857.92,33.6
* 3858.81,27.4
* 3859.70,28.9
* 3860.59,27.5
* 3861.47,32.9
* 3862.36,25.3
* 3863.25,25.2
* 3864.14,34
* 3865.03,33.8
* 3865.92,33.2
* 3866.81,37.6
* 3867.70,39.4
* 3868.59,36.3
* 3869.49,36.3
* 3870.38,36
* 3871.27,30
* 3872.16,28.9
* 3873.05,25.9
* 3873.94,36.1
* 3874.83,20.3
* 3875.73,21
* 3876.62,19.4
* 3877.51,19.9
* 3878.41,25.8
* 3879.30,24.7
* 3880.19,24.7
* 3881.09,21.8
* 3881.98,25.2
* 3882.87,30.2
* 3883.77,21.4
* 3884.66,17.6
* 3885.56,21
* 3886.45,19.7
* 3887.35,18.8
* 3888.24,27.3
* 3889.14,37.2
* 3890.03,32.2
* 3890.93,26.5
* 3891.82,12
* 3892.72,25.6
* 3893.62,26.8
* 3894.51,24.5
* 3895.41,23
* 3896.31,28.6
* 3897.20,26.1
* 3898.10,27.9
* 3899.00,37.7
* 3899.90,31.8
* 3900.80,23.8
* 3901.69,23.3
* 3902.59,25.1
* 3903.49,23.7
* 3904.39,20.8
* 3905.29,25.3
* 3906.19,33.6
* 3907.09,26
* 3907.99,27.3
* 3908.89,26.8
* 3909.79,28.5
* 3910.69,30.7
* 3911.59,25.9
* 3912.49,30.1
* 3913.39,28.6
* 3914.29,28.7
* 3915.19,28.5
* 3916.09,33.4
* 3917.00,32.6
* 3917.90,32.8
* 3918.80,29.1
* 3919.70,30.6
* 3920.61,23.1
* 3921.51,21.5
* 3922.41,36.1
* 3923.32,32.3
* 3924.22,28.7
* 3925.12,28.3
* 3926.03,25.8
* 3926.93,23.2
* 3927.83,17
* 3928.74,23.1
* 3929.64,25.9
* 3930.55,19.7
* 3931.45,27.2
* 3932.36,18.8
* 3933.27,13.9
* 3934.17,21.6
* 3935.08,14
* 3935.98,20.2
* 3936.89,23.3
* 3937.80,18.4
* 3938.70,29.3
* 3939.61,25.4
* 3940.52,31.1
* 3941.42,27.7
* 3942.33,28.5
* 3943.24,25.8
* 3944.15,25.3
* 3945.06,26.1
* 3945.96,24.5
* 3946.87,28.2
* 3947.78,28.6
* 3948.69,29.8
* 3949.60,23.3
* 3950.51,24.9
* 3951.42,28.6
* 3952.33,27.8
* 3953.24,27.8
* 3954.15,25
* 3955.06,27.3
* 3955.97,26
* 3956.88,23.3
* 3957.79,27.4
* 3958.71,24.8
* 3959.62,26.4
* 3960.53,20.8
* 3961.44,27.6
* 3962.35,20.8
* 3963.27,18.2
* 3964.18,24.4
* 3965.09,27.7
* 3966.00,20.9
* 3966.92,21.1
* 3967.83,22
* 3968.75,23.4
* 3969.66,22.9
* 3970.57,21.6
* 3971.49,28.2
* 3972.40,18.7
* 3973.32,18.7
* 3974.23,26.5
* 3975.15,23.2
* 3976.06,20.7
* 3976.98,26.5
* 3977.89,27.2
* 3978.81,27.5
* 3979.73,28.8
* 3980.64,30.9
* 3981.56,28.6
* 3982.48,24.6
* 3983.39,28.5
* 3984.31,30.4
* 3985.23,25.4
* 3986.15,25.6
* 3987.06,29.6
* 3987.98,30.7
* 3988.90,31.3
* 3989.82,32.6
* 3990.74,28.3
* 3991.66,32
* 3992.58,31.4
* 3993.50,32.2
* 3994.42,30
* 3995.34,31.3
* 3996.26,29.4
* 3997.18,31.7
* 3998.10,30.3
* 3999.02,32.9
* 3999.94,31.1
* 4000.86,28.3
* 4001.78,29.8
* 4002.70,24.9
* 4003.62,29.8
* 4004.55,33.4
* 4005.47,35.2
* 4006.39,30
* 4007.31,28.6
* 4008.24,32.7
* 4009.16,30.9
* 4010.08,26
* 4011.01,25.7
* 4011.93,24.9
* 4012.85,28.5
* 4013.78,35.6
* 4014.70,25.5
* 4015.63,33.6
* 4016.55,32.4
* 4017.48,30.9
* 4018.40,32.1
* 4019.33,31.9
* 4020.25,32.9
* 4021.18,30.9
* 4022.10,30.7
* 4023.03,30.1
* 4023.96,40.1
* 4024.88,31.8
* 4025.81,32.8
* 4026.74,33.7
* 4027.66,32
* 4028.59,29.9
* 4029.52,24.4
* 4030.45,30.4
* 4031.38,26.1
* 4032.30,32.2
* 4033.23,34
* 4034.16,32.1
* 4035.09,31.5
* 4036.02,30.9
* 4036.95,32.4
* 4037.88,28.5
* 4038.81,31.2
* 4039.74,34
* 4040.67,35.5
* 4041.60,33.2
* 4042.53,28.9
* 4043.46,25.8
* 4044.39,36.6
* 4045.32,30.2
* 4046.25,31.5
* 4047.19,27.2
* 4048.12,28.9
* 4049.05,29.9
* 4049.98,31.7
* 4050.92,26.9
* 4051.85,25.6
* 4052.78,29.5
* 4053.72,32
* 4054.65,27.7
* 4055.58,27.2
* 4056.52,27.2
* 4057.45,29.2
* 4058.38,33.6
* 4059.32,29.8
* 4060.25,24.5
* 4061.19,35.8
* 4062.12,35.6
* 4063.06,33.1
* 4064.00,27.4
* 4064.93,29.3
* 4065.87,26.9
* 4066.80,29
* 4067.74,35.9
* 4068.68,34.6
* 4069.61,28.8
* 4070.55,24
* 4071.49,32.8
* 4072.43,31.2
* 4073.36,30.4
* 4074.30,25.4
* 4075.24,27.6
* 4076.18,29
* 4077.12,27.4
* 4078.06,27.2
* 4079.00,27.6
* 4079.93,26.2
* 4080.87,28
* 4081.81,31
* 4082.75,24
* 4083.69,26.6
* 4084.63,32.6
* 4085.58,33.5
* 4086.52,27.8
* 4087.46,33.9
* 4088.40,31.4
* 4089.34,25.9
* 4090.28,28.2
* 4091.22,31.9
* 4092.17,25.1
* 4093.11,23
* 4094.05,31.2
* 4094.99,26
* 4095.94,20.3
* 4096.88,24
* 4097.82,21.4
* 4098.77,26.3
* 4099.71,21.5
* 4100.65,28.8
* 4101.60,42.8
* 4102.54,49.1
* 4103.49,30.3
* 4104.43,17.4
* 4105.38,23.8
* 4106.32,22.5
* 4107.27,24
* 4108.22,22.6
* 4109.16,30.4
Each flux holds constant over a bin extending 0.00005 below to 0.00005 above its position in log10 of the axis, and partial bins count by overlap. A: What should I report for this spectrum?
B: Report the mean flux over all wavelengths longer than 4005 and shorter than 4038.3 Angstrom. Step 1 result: 31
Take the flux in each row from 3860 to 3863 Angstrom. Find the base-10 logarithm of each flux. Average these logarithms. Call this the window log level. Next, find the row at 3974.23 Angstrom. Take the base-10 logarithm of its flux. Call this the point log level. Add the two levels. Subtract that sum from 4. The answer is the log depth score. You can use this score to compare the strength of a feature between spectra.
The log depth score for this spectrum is 1.12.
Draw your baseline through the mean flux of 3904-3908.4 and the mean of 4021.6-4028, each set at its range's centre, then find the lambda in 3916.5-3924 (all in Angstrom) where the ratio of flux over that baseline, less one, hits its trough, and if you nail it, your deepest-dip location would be 3921.51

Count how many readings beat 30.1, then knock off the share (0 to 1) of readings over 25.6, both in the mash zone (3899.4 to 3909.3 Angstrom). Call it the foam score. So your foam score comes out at 1.5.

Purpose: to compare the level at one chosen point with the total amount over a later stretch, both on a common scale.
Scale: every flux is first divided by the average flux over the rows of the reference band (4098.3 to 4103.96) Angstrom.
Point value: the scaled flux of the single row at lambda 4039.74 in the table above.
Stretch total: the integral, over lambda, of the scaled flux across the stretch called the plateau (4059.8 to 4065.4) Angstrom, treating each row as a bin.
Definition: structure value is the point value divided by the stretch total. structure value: 0.196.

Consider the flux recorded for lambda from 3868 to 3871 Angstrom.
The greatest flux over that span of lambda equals 36.3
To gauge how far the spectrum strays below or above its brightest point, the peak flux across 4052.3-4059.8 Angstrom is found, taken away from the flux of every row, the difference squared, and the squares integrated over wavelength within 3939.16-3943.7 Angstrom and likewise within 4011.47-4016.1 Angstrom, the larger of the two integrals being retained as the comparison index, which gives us 177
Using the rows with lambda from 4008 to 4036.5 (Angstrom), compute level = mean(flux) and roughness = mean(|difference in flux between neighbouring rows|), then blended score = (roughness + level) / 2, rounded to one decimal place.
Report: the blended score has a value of 17.0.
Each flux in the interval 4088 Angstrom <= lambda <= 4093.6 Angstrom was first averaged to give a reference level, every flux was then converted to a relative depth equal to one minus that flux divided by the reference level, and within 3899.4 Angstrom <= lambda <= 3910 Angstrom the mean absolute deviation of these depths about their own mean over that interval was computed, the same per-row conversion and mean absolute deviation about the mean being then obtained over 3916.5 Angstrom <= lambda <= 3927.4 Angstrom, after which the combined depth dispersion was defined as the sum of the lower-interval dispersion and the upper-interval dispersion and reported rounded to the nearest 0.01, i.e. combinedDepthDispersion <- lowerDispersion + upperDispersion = 0.23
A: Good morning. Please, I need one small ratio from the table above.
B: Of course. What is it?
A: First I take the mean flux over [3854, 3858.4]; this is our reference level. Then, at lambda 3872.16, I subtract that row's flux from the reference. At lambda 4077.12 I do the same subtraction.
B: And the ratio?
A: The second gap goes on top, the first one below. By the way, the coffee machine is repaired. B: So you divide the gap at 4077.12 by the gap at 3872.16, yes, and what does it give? 0.5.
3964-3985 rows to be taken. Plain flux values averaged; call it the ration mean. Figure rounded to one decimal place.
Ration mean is 24.9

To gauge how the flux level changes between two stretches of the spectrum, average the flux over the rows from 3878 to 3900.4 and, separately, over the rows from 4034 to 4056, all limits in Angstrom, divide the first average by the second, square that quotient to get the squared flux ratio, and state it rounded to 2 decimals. 0.71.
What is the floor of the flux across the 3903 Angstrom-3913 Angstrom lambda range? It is 20.8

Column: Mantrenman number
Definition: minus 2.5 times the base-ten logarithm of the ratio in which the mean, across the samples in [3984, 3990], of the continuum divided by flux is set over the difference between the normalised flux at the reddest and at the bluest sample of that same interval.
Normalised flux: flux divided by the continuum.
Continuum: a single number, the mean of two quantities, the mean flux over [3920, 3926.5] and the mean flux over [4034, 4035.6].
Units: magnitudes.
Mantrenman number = -2.86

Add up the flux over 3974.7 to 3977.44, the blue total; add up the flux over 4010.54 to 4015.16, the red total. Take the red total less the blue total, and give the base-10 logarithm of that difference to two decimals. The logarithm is 1.84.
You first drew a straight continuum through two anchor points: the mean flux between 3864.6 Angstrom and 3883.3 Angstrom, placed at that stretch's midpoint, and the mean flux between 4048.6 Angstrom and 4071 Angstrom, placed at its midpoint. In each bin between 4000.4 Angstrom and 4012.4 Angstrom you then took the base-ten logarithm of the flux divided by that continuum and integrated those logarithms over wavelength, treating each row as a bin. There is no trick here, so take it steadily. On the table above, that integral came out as -0.1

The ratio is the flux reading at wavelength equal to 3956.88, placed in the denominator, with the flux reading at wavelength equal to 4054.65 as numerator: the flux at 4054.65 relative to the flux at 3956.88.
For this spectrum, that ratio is 1.2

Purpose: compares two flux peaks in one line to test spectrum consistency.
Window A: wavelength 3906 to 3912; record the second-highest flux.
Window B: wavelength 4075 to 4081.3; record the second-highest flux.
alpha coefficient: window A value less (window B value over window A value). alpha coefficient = 29.8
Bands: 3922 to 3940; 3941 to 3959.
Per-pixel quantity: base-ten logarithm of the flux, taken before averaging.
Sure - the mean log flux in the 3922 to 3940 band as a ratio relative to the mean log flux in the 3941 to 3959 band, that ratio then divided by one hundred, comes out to 0.0096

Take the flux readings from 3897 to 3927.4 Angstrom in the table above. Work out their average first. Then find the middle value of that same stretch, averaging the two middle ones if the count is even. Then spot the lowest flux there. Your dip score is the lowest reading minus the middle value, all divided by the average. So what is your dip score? -0.270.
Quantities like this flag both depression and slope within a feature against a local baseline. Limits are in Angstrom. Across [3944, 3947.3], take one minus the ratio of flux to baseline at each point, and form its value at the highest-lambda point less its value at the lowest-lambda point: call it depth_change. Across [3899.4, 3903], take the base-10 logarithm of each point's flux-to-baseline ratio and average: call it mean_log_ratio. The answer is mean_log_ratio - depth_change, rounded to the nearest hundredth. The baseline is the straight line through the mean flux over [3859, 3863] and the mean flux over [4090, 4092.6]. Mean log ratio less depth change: 0.06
